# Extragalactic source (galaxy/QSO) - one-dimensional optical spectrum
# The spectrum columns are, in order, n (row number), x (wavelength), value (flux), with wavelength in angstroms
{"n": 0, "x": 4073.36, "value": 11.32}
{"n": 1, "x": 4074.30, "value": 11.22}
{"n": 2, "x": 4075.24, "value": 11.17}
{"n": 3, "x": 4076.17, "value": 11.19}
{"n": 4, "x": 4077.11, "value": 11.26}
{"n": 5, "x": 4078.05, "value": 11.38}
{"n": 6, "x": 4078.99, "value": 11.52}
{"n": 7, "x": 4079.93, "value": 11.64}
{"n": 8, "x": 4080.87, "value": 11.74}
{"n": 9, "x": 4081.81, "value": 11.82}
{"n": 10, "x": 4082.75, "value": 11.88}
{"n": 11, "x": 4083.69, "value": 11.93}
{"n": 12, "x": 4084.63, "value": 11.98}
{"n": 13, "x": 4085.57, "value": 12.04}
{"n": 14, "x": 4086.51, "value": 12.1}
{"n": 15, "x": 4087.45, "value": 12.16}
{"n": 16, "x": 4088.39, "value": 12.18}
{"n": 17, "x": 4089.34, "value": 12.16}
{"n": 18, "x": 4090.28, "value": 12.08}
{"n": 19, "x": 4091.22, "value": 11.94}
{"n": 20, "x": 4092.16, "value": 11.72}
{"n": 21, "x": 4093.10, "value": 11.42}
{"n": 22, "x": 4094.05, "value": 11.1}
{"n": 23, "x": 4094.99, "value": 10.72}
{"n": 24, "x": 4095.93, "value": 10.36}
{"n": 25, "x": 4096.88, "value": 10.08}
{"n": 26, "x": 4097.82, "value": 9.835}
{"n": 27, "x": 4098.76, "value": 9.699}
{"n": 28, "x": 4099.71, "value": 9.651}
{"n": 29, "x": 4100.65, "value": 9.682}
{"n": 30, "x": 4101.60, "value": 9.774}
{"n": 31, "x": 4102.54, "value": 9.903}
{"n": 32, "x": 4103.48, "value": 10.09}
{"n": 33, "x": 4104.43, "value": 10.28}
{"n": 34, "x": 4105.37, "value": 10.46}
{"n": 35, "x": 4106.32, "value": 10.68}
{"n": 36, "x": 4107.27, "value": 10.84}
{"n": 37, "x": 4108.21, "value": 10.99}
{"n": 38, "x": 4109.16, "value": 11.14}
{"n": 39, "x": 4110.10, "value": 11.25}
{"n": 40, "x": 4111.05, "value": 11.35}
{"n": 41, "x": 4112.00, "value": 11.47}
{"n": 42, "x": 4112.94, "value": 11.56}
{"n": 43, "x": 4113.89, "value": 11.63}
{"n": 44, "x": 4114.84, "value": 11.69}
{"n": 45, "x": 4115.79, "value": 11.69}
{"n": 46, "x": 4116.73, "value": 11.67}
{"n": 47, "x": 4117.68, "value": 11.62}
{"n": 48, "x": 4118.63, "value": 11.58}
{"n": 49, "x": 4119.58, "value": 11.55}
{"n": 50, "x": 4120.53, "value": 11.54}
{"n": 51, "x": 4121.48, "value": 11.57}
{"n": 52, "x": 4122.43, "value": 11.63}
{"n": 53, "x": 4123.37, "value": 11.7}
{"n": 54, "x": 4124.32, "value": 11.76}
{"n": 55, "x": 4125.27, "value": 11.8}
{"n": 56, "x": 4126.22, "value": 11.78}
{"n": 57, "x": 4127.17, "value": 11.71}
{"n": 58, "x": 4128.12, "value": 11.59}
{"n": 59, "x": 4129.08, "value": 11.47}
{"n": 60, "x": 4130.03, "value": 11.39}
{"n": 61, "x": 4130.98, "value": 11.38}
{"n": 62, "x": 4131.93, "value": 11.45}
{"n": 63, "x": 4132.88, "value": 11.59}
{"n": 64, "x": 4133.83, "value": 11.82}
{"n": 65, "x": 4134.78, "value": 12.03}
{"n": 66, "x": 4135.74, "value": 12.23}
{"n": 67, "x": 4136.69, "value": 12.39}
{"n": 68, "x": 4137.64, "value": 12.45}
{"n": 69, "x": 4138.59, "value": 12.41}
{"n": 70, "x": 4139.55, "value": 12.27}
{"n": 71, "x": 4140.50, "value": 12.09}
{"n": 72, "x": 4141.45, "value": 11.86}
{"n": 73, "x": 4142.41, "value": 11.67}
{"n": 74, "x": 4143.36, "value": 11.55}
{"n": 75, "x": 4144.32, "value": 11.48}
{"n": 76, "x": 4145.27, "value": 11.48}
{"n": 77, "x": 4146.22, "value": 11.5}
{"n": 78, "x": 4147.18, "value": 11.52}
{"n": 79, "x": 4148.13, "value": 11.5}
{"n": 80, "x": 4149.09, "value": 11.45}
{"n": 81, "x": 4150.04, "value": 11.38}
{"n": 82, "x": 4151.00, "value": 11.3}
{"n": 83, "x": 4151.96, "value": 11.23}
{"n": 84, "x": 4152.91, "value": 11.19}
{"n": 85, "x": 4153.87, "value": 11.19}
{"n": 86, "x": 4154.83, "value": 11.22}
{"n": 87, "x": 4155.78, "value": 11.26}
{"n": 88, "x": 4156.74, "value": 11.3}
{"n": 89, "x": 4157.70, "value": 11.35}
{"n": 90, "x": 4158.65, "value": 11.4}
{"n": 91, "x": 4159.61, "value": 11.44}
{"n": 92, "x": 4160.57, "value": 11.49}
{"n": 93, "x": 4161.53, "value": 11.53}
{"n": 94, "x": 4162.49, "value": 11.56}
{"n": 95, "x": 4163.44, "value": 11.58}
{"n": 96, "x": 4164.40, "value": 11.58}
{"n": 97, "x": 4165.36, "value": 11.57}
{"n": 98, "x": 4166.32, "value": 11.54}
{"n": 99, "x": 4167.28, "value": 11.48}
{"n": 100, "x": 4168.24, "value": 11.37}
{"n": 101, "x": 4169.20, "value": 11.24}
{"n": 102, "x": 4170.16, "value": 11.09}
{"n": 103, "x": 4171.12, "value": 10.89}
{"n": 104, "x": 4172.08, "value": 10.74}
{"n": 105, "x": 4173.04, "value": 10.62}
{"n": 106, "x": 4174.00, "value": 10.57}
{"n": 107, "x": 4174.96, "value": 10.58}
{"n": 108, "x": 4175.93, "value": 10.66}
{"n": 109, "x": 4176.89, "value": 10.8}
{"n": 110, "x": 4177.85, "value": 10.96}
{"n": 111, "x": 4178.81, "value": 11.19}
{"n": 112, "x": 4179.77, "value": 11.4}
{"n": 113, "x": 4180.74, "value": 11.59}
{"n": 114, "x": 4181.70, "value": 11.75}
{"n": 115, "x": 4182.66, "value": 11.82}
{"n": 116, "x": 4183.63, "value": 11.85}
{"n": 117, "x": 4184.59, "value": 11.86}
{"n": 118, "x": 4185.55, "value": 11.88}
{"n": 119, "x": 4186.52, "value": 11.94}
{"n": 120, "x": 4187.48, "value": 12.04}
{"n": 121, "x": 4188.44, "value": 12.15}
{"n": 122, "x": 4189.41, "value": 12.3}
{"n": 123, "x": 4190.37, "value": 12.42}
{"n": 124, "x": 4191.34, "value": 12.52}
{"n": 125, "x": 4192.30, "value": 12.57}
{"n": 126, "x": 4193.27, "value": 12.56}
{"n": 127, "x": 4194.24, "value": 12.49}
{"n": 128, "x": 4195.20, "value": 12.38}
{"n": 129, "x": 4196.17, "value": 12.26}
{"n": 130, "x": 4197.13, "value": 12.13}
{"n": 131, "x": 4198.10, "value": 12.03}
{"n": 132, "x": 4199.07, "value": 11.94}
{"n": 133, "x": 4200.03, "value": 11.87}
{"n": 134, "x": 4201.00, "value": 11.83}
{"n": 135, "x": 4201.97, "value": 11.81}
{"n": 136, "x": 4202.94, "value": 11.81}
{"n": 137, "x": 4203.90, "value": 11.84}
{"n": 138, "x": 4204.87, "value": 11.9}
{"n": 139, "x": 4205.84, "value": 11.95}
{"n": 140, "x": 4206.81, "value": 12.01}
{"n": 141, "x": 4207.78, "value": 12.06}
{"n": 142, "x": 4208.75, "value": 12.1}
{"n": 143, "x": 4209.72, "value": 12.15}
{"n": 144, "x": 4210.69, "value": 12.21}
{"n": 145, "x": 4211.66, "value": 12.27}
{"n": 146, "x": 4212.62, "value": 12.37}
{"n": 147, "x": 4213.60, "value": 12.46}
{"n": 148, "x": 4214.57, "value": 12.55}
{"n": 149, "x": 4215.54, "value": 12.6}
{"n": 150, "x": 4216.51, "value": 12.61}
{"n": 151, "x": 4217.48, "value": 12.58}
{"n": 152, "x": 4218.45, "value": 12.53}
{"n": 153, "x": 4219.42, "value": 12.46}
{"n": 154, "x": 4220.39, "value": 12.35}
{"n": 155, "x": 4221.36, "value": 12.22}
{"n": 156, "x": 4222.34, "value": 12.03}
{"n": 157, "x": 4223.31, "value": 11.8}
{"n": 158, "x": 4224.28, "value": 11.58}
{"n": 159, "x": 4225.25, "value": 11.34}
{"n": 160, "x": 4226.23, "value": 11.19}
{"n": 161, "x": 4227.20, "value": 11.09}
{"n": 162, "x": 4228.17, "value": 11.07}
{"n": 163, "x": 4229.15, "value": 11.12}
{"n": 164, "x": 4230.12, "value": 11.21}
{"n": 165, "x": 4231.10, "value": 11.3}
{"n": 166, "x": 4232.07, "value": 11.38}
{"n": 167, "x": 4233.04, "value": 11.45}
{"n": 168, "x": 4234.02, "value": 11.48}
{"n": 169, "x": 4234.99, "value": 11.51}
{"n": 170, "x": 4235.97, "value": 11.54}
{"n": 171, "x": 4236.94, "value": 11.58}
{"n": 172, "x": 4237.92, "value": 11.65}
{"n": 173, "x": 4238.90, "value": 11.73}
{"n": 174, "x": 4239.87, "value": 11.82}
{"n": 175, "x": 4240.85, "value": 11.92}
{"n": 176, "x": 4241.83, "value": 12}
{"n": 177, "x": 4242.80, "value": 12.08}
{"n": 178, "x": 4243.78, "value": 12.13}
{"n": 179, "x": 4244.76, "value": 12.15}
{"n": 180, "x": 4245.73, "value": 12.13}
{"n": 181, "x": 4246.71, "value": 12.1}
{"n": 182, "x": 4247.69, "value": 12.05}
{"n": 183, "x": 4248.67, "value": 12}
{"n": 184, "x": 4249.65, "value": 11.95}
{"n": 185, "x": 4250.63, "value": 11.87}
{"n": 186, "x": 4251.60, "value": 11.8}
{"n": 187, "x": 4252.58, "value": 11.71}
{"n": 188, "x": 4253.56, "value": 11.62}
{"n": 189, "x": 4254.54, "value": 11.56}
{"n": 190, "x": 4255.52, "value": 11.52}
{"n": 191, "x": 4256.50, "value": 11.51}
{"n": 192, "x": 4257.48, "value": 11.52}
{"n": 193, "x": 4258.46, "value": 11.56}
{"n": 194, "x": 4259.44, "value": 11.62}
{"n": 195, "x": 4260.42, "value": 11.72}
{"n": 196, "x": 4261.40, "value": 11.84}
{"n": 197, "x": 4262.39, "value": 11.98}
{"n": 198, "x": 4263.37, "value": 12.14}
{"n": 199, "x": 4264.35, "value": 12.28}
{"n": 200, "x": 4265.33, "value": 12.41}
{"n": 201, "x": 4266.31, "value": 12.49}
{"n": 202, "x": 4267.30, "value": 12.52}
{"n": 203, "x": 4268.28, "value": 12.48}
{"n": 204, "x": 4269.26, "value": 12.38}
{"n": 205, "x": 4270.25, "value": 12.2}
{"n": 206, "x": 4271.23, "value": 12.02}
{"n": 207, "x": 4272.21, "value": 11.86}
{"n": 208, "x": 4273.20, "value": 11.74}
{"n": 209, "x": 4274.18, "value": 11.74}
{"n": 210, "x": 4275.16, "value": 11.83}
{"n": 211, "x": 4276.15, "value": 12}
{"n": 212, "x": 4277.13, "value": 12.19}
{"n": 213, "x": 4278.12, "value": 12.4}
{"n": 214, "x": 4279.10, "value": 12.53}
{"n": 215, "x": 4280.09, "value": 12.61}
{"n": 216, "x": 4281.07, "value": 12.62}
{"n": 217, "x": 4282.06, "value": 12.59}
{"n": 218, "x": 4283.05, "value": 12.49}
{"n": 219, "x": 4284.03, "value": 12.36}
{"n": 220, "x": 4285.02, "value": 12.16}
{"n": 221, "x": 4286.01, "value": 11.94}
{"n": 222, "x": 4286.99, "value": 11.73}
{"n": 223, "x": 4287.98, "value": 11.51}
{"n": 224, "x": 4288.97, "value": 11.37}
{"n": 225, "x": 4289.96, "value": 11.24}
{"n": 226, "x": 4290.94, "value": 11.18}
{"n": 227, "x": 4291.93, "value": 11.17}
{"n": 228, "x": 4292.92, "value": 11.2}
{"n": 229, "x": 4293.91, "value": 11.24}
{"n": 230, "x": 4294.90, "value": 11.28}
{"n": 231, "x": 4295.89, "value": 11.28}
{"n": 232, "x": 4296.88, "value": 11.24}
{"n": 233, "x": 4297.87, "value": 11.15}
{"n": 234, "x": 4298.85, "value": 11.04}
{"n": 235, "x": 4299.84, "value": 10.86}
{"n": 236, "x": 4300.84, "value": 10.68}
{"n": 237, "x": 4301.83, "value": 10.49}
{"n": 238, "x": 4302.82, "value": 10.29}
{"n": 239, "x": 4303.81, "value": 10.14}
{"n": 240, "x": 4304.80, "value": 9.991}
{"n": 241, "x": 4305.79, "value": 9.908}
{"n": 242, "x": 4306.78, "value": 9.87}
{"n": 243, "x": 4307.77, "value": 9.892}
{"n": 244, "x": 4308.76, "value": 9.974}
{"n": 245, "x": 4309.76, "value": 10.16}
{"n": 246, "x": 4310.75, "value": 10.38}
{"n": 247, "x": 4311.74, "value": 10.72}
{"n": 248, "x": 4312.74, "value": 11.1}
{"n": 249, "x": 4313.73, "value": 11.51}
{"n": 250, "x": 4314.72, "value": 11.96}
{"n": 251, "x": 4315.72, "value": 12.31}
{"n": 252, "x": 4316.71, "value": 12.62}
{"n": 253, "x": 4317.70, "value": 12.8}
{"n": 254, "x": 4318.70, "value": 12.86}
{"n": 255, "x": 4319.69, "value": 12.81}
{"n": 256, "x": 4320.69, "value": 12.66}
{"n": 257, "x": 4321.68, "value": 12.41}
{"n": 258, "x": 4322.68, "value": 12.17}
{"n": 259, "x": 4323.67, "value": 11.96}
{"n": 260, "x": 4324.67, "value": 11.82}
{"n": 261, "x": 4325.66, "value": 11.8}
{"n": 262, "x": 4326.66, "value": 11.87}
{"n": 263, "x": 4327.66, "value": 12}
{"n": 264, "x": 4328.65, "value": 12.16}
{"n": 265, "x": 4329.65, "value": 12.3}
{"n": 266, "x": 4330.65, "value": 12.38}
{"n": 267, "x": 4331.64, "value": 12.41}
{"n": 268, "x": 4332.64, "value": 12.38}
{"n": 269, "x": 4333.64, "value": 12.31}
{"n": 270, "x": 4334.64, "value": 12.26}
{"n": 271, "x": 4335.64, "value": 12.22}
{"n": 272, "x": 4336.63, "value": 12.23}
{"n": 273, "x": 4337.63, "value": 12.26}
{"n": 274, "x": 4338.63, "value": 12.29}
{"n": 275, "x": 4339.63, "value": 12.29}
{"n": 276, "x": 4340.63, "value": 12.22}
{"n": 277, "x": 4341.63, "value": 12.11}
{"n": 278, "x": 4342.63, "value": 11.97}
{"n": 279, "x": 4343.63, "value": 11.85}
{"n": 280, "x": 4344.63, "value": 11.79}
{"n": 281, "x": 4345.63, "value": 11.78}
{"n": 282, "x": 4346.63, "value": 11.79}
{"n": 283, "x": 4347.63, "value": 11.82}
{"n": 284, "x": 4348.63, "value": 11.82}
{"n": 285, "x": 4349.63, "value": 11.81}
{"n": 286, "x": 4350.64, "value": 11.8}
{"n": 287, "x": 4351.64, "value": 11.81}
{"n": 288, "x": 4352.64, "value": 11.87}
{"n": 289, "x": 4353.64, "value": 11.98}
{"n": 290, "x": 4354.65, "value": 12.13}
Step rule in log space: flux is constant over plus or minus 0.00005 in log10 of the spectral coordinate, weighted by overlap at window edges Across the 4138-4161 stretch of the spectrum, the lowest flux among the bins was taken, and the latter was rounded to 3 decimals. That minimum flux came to 11.190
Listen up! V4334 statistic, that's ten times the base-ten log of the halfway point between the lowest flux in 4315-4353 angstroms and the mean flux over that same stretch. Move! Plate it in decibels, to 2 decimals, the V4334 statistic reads 10.78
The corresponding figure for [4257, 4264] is 10.66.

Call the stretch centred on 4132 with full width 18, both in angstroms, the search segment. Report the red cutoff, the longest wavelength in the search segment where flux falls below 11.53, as 4131.93 angstroms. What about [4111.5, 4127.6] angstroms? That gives 4112.00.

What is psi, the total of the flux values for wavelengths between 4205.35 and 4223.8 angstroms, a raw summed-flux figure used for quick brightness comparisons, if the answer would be 233.3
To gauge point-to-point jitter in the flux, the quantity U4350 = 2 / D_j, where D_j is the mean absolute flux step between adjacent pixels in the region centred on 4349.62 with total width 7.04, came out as 100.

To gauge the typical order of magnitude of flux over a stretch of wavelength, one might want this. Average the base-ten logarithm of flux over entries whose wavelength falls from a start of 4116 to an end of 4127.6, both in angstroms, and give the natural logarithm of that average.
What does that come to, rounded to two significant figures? 0.065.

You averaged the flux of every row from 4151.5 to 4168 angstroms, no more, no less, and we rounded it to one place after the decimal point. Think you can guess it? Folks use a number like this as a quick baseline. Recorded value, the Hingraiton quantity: 11.4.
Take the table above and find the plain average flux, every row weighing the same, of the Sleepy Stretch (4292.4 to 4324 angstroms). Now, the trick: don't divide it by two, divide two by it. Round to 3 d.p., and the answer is 0.178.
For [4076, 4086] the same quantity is 0.171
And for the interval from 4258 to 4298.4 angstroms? 0.168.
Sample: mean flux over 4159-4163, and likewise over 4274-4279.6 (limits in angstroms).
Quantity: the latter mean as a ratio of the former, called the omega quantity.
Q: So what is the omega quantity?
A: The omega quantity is 1.05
